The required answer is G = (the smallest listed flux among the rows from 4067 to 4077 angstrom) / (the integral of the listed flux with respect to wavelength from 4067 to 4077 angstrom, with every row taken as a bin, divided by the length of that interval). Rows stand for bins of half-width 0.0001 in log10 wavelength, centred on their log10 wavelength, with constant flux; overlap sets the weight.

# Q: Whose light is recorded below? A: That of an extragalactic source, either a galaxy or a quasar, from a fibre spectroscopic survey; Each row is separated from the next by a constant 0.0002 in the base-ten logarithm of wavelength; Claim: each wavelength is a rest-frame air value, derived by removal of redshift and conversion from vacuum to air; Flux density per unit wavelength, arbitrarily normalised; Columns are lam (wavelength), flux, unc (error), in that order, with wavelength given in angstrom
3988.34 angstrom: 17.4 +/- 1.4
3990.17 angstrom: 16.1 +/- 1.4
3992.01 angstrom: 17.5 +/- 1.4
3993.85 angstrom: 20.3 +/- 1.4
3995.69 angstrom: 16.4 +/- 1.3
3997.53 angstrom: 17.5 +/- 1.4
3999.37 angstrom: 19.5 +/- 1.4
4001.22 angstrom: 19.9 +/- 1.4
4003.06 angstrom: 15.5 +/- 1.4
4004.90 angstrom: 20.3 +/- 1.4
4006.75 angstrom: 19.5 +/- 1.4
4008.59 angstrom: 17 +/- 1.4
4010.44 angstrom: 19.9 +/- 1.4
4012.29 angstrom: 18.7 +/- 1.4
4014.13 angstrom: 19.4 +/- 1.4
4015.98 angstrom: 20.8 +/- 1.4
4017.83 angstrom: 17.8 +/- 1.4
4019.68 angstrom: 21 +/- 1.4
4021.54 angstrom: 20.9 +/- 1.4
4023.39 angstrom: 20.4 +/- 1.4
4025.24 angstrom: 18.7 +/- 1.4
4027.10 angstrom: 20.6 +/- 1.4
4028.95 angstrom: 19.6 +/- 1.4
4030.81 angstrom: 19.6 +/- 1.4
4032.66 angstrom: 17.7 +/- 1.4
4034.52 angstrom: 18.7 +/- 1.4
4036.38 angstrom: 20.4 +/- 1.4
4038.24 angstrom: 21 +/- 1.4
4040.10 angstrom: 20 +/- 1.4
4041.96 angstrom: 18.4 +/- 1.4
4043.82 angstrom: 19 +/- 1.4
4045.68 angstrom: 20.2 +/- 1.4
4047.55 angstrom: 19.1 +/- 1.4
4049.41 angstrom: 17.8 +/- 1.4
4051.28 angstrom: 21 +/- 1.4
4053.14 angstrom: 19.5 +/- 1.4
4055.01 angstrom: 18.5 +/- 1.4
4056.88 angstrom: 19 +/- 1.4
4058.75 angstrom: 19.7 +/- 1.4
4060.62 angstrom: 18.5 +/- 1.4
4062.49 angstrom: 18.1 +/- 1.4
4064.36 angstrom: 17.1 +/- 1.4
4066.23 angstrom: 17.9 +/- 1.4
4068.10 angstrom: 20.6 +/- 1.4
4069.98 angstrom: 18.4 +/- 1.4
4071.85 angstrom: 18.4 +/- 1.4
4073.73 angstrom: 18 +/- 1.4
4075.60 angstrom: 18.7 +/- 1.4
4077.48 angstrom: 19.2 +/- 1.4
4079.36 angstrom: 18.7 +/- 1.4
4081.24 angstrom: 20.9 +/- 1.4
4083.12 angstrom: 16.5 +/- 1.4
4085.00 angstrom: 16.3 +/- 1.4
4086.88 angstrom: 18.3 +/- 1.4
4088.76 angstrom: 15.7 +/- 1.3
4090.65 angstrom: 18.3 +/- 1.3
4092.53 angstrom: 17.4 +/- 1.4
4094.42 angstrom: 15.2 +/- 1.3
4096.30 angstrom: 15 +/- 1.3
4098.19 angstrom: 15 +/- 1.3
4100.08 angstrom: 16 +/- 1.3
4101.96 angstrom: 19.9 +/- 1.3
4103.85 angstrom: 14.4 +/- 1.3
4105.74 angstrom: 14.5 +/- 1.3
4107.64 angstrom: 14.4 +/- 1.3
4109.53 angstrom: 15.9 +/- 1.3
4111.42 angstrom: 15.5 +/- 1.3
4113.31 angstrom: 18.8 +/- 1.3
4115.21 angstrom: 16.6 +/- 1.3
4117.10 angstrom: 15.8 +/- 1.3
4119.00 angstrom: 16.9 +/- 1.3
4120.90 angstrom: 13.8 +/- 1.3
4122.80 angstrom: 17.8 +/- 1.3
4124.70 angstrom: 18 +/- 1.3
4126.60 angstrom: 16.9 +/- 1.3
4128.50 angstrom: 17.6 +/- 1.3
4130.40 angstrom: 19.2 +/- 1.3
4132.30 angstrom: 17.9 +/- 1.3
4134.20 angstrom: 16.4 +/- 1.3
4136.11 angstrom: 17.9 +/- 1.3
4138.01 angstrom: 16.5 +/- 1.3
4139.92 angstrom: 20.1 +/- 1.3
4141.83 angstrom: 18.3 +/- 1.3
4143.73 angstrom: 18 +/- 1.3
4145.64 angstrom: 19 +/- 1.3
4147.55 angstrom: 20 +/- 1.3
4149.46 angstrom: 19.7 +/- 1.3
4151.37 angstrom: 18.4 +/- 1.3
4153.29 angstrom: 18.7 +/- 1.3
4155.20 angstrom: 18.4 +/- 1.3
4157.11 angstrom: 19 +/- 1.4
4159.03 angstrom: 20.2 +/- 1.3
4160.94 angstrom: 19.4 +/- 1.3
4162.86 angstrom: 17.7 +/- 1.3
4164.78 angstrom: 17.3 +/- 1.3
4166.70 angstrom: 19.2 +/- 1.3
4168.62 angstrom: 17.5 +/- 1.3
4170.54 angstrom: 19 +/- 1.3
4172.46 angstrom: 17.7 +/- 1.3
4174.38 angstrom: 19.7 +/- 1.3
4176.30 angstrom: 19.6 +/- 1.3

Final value 0.96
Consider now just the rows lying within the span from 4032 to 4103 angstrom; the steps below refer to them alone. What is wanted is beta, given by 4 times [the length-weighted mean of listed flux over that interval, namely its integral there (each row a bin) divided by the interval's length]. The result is 73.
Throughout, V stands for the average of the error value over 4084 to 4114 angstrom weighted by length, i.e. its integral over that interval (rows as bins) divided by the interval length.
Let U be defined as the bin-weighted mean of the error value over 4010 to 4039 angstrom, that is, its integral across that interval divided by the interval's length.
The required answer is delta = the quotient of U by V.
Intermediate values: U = 1.40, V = 1.319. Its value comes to 1.06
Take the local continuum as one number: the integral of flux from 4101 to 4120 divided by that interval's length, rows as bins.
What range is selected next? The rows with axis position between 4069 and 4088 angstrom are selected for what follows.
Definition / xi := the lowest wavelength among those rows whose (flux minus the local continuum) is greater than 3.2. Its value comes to 4081.24 angstrom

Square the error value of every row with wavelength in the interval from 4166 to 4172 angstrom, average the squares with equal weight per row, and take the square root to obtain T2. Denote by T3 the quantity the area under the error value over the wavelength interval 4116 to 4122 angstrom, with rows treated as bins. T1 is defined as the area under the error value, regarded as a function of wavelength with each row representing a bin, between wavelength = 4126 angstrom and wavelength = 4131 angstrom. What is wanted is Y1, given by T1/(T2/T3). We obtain 39.0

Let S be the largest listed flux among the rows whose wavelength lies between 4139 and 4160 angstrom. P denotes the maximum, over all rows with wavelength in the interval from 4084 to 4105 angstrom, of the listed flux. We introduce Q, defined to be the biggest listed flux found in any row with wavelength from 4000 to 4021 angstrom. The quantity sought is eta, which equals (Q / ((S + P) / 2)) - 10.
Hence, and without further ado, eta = -8.95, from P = 19.9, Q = 21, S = 20.2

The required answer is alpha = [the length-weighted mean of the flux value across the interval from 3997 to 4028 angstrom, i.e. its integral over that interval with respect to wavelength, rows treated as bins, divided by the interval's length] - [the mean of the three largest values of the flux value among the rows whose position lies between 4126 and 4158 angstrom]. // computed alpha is -0.7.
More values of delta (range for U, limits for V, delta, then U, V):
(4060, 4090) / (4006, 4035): 0.99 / 1.39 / 1.400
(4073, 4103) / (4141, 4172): 1.04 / 1.36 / 1.306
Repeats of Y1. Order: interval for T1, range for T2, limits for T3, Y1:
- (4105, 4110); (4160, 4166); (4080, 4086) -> 42.0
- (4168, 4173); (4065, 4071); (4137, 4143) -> 36.3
